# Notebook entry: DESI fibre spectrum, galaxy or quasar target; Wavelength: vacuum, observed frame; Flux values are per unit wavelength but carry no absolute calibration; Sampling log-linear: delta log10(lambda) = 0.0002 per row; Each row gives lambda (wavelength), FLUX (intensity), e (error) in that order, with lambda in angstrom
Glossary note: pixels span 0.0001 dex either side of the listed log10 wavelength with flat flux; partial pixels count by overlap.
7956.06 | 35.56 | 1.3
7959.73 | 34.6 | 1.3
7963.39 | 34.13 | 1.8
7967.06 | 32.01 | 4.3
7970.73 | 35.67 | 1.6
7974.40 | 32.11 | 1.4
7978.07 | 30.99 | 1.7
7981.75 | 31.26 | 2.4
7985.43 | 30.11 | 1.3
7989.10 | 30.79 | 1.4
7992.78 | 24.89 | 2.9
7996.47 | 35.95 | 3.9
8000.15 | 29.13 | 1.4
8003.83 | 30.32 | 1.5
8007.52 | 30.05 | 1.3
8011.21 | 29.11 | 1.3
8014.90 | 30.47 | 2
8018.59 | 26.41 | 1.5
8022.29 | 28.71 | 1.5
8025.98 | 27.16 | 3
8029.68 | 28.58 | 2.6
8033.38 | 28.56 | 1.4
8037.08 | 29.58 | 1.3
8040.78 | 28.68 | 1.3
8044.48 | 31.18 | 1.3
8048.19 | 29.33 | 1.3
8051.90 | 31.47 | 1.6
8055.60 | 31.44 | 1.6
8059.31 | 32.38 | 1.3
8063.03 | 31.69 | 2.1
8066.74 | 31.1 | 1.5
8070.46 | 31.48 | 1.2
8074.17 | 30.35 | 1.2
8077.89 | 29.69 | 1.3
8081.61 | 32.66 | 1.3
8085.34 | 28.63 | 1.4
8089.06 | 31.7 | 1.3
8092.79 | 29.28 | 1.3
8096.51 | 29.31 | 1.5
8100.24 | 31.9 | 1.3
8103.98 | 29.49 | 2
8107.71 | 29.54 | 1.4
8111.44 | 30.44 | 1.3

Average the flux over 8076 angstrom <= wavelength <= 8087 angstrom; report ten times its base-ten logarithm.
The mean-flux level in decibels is 14.82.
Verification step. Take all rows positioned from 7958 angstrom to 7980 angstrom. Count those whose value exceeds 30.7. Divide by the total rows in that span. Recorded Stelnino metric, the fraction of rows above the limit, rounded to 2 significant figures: 1.0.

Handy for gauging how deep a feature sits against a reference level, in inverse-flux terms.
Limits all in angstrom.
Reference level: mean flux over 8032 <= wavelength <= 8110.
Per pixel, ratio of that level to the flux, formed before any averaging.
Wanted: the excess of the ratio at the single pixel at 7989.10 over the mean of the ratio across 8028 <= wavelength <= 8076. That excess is -0.013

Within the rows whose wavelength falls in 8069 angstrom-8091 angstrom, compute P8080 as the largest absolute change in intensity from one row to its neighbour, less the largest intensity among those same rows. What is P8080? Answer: -28.6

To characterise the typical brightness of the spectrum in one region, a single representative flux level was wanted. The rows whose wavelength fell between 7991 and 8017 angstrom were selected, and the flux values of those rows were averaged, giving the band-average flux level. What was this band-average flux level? 30.0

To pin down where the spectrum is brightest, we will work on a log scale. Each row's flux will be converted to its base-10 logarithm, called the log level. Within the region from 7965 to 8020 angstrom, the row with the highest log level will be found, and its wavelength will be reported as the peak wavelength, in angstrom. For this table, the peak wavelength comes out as 7996.47 angstrom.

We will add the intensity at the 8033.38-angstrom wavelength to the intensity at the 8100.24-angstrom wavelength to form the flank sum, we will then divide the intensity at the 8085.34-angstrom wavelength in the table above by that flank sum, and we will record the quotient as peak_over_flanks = 0.474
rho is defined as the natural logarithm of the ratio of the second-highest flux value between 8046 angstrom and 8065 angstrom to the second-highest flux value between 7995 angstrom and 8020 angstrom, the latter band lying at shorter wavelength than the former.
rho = 0.04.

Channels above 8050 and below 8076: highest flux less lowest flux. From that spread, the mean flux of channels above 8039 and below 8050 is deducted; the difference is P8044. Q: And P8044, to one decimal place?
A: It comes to -27.7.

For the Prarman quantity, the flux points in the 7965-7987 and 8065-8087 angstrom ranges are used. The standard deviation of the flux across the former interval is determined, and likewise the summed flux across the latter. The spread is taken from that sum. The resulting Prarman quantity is 182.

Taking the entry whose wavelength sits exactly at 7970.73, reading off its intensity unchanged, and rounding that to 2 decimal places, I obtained 35.67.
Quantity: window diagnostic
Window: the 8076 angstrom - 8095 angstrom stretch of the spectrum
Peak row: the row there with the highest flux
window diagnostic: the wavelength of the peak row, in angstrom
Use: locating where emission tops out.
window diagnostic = 8081.61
